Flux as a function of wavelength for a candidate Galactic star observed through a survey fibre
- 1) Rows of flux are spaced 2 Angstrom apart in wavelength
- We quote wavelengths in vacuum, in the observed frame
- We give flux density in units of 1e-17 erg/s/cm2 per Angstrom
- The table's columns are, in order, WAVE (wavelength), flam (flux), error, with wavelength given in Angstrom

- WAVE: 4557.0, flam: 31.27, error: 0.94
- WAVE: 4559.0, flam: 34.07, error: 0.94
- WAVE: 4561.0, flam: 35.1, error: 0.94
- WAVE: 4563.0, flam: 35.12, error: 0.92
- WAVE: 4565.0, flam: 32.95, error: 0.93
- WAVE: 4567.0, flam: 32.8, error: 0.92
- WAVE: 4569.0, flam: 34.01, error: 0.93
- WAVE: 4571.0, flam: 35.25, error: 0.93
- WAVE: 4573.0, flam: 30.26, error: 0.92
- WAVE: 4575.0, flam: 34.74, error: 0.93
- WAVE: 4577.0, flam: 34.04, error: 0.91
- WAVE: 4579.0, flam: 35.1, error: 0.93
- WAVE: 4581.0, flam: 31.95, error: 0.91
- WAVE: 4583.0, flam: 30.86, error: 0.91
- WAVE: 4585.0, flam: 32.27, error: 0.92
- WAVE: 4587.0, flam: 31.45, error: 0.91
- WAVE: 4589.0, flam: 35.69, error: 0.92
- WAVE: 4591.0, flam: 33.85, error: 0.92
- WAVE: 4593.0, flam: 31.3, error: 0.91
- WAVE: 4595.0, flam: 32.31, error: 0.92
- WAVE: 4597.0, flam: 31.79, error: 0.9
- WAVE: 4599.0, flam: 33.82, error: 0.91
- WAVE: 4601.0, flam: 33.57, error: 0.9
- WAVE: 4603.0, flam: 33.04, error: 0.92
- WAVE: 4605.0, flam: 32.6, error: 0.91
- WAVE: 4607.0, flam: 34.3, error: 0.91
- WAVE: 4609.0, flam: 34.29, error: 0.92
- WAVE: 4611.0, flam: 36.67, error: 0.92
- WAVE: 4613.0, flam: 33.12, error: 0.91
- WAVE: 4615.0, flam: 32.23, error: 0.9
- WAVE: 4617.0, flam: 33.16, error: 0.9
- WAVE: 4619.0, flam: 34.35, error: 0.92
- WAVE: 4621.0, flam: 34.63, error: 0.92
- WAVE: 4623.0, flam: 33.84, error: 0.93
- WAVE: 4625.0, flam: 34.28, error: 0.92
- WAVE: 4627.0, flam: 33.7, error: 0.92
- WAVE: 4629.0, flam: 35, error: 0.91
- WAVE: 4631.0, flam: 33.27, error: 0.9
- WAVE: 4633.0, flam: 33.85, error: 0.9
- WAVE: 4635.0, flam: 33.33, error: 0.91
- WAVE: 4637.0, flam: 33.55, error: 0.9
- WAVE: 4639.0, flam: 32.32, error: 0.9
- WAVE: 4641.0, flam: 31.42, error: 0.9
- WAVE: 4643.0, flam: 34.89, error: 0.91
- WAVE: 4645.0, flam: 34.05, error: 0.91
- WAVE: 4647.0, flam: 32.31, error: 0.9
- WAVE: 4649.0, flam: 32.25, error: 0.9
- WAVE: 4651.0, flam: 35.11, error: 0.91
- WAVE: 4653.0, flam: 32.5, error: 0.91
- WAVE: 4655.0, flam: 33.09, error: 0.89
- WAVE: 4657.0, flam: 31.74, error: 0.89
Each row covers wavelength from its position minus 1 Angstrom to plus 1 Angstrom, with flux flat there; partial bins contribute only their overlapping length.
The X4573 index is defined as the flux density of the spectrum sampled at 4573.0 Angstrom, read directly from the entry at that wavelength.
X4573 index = 30.26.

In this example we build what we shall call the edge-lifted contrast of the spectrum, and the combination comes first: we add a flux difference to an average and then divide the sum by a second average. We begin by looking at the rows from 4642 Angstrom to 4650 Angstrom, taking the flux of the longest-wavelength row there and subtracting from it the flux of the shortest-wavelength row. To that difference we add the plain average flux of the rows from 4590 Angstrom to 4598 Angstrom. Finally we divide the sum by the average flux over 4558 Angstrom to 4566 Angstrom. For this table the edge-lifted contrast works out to 0.86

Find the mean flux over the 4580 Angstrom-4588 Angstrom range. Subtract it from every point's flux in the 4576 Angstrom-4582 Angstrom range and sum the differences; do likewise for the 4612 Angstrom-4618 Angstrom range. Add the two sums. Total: 10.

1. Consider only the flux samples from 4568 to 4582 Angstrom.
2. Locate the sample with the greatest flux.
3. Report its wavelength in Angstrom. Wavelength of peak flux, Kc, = 4571.0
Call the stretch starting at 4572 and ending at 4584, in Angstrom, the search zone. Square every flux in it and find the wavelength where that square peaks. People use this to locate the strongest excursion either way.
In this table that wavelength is 4579.0 Angstrom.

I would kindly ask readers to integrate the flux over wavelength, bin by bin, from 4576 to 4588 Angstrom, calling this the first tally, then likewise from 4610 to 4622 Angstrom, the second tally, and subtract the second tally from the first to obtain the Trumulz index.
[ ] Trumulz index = -17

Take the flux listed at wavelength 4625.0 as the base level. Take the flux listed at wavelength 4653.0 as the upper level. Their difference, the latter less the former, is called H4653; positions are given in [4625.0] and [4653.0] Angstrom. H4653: -1.8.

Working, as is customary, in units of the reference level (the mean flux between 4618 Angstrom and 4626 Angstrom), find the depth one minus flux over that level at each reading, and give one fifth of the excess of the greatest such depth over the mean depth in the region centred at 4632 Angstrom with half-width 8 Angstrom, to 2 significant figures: 0.0078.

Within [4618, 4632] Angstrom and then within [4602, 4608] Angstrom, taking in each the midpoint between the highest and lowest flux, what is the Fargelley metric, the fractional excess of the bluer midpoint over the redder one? -0.020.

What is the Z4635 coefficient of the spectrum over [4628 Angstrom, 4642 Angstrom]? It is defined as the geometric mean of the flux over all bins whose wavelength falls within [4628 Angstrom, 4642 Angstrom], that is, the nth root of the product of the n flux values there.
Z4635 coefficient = 33.2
